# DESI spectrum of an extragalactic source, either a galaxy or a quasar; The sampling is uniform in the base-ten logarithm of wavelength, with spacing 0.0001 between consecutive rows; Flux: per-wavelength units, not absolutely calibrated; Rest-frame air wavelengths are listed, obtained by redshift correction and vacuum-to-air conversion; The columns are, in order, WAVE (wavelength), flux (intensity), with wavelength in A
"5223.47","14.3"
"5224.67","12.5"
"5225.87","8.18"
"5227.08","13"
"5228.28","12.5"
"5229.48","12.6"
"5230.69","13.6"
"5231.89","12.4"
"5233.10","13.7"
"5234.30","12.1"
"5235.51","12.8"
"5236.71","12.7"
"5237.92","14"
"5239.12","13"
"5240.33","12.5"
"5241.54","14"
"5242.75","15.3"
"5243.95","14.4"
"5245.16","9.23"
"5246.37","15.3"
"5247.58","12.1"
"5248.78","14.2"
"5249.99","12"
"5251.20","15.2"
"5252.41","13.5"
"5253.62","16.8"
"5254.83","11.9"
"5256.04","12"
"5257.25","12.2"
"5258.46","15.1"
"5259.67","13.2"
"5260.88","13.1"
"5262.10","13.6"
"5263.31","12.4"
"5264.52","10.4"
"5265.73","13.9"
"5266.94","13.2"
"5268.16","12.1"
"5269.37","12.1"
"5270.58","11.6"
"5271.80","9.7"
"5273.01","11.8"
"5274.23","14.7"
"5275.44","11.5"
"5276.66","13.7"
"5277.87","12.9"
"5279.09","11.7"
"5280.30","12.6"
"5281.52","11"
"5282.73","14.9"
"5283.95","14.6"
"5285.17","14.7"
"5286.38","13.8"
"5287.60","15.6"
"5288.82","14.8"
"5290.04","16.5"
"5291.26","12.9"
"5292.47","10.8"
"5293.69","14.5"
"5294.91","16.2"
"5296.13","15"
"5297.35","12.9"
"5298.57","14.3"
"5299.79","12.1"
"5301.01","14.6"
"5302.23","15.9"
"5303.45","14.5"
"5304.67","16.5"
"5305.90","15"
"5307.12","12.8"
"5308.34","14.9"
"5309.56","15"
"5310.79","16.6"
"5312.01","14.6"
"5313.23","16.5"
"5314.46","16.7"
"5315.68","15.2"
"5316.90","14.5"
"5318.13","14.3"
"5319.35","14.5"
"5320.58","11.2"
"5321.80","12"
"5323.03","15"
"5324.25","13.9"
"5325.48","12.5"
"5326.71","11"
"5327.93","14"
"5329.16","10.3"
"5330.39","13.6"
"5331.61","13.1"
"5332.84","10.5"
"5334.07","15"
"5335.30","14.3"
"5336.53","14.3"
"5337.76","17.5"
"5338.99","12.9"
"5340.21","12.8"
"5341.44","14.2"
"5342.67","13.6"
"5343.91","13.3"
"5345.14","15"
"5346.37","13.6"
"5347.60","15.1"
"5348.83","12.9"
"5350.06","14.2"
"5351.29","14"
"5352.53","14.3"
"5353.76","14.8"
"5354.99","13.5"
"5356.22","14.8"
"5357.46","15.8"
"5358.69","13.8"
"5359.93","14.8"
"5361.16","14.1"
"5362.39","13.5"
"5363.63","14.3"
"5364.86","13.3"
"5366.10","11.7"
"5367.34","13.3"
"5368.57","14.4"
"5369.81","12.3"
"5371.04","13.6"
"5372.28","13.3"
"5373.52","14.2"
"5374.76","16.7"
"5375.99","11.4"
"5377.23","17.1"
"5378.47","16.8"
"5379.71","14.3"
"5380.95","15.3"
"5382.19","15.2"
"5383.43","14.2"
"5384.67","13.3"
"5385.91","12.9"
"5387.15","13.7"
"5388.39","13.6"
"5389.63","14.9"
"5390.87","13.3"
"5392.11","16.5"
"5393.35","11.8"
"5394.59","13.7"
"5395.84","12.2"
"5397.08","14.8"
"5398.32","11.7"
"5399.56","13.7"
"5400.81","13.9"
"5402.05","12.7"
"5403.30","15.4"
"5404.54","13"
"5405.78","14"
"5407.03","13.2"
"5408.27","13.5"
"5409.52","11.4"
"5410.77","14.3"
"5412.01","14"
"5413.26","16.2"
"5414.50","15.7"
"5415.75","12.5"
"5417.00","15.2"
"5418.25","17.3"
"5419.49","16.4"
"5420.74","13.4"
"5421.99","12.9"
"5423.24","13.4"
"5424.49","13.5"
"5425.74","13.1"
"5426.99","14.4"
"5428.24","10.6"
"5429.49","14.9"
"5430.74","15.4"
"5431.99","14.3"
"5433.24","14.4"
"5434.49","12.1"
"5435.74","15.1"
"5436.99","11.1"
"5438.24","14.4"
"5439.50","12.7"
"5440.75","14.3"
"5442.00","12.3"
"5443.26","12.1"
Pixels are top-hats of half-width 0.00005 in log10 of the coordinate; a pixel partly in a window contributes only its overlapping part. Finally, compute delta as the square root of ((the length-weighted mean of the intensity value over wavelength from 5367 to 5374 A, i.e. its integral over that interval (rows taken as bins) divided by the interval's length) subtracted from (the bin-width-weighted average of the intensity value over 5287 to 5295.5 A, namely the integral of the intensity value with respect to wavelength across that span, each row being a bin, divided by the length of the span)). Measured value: 0.97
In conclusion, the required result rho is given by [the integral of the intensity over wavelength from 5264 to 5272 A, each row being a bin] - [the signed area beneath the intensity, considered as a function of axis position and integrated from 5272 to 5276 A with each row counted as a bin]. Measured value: 46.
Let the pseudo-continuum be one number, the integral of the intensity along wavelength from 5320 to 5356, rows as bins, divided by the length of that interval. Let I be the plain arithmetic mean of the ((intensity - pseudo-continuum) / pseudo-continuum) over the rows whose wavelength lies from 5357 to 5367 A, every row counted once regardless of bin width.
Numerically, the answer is 0.03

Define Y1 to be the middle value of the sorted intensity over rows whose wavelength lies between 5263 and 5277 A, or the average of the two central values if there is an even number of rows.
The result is 12.1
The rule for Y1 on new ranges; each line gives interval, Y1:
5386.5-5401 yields 13.7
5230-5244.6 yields 13.3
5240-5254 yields 14.1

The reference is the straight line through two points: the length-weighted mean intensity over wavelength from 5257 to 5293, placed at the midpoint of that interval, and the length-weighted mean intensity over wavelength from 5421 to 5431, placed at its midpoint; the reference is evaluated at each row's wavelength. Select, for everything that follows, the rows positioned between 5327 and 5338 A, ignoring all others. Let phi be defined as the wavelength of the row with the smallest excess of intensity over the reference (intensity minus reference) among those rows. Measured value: 5329.16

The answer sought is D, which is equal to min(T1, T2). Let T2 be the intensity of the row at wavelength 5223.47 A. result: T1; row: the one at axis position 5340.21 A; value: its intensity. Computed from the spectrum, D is 12.8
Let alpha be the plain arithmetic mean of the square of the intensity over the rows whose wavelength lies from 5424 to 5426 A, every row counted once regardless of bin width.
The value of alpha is 177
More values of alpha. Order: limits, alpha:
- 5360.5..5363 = 191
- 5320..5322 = 135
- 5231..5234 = 171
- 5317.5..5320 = 207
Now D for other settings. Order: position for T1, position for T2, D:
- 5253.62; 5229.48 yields 12.6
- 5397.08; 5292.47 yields 10.8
